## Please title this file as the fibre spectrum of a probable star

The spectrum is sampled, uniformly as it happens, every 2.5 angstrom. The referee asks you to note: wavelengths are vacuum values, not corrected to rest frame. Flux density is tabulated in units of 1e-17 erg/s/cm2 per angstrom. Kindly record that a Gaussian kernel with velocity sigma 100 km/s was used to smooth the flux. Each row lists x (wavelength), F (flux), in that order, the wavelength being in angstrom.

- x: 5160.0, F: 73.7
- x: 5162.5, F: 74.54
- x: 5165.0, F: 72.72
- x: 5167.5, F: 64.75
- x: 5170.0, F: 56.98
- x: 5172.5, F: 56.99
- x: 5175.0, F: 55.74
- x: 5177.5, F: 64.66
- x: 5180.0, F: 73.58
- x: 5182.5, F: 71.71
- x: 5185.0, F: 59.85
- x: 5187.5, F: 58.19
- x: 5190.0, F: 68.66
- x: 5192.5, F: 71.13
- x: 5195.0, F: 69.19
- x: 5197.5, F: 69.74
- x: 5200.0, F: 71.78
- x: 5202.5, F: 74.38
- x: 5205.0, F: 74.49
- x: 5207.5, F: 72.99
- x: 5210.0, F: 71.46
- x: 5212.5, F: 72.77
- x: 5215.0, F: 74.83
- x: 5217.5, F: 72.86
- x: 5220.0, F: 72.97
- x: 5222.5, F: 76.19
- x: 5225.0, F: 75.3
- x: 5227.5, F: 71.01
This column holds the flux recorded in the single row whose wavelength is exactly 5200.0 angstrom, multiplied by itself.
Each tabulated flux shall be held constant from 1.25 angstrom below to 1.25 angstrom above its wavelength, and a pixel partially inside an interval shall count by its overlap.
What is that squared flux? 5152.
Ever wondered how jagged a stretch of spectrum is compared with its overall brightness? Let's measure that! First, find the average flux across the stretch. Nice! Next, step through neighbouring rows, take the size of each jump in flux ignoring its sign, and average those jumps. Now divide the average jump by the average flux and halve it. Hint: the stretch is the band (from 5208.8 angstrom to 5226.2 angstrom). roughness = 0.011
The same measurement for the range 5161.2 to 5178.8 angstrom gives 0.036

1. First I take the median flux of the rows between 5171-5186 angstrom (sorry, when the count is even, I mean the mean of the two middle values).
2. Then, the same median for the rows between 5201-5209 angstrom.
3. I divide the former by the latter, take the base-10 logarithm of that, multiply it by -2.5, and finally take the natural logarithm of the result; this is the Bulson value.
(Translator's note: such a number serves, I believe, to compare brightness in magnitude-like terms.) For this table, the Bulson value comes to -1.64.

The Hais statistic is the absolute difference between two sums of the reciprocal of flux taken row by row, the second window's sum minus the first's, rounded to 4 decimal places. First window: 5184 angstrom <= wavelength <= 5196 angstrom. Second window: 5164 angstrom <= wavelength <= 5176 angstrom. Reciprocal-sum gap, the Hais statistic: 0.0053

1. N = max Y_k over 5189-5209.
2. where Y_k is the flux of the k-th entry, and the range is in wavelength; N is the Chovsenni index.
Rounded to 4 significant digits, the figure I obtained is 74.49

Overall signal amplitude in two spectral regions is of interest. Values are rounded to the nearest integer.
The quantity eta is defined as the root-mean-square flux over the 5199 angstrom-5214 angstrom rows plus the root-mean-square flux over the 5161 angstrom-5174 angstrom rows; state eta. 139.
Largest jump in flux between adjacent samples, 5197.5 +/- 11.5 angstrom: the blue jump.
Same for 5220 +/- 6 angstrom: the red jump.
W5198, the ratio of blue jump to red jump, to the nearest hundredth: 3.25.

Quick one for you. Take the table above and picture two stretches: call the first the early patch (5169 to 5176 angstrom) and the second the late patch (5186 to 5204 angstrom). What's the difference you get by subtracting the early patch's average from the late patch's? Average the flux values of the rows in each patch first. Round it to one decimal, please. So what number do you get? 12.4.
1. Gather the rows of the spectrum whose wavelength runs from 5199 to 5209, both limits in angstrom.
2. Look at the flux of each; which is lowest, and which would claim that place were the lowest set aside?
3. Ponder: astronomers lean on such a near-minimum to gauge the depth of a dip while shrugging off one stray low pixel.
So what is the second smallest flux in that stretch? 72.99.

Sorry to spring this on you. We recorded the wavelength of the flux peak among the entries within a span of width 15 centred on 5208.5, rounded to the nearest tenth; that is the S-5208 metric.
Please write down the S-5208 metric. 5215.0 angstrom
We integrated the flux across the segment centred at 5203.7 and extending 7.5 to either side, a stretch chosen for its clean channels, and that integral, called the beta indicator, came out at 1087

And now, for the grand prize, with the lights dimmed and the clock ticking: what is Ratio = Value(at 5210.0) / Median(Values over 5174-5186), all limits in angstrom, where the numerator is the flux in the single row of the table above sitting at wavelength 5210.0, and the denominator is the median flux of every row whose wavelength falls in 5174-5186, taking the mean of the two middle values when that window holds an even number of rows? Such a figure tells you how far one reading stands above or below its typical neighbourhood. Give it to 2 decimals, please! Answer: 1.11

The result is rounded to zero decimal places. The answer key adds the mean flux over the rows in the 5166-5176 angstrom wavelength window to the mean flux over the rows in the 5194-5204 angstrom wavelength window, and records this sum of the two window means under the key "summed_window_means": 130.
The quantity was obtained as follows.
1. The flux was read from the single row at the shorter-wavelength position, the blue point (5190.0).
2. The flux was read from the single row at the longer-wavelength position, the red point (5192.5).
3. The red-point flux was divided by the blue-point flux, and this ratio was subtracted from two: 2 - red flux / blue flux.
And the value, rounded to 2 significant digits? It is 0.96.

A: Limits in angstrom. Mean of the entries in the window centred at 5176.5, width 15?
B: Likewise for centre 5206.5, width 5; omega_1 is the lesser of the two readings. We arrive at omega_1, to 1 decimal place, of 63.3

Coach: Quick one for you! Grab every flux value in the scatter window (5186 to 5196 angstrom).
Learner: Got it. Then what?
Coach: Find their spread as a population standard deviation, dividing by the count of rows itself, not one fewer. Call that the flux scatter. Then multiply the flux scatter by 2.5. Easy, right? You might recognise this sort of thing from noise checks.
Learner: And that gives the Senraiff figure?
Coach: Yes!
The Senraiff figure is 13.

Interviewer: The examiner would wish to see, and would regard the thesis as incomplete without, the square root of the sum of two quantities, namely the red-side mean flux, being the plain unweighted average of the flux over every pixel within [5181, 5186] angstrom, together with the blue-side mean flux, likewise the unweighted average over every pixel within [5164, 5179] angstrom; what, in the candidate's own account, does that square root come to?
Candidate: 11.3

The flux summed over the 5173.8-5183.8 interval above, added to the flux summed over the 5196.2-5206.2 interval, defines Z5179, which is 556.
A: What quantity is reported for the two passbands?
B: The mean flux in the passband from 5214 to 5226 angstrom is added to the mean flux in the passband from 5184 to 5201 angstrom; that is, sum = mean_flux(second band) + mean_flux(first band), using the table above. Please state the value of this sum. 141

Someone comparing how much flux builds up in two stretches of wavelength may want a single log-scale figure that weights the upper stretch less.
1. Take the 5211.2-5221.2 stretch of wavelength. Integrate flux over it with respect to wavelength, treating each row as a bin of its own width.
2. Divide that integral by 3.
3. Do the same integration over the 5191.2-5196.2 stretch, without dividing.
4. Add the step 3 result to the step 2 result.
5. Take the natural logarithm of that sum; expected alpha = 6.39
